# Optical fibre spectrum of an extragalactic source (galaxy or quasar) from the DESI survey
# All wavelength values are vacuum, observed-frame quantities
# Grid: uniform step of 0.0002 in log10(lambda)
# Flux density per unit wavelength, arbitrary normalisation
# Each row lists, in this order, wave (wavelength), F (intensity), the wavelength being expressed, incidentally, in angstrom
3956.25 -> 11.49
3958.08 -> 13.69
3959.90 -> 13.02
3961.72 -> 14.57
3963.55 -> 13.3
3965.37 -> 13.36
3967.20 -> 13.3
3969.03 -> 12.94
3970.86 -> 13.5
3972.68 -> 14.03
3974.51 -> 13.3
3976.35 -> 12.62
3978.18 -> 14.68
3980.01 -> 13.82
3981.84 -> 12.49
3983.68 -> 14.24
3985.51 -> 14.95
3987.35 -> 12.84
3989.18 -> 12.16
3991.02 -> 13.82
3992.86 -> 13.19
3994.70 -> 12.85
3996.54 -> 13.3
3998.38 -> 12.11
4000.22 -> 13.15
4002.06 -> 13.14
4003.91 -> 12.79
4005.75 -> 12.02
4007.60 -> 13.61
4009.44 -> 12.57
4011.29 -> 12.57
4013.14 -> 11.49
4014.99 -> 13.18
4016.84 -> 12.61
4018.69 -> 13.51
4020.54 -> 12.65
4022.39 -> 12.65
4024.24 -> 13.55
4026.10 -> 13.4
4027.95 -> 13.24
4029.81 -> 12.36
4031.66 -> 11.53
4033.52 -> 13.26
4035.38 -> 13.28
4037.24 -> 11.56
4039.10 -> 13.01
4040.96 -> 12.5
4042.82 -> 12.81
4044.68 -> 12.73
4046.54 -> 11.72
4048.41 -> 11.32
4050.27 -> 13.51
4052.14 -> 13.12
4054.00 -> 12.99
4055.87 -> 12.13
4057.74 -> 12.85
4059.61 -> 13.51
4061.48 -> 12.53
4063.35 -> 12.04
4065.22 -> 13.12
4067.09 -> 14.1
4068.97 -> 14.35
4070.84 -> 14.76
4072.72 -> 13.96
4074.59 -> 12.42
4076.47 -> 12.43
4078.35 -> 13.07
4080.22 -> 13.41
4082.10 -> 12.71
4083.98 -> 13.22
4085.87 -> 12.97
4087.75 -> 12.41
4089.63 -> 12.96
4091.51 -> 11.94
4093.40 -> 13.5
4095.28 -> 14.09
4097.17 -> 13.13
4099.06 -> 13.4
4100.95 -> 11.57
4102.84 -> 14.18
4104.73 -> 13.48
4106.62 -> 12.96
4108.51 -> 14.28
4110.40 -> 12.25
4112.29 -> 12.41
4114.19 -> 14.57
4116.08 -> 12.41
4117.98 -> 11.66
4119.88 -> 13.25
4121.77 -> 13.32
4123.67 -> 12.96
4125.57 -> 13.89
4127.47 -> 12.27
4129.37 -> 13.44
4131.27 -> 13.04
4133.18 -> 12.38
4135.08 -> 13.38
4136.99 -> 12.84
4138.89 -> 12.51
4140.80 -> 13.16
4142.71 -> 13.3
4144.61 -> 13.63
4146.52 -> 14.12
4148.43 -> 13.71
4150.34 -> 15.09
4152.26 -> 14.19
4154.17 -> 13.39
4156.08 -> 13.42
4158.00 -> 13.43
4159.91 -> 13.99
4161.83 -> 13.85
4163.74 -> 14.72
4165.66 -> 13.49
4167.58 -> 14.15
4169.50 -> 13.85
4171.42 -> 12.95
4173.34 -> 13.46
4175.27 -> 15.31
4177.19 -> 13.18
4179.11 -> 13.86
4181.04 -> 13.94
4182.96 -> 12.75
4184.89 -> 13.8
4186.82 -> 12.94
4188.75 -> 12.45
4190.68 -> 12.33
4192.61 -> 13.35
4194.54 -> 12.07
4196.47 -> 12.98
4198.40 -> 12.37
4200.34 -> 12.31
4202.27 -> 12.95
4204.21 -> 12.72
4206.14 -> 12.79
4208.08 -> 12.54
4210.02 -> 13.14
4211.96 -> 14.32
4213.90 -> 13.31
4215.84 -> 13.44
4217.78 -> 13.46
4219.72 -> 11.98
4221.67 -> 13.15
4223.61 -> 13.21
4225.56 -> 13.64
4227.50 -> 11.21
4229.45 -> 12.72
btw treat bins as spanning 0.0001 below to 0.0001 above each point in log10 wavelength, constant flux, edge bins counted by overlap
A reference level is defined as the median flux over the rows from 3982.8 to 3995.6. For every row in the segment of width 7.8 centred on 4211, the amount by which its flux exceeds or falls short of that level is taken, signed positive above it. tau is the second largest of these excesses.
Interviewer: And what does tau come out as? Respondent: 0.12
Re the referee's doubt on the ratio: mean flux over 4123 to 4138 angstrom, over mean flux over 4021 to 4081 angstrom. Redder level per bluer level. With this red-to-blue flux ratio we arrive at 1.01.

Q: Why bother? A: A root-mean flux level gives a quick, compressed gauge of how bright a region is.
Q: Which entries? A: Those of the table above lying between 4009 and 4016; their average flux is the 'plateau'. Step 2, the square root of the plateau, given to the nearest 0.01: 3.53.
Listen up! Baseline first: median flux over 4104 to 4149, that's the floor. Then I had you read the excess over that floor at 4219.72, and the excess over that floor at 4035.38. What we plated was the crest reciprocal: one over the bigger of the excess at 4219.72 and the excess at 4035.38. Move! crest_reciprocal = 13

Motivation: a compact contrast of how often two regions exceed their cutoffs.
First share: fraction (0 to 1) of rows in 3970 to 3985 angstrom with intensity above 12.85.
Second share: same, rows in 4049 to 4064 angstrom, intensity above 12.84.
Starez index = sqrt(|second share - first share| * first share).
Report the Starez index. 0.31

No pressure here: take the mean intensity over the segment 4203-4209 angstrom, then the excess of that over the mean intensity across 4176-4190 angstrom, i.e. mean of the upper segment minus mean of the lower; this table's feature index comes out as -0.59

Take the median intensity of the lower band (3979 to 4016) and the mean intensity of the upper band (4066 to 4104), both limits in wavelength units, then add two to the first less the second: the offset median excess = 1.77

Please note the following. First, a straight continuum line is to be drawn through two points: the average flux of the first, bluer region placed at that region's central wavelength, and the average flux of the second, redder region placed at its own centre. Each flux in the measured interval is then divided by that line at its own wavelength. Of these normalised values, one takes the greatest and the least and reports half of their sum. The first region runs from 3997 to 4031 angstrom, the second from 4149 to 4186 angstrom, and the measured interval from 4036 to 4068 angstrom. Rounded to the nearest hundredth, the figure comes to 0.97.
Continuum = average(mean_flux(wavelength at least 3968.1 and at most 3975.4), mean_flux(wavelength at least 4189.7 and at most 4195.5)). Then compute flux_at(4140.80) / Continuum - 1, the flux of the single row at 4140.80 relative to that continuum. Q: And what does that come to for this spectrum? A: 0.011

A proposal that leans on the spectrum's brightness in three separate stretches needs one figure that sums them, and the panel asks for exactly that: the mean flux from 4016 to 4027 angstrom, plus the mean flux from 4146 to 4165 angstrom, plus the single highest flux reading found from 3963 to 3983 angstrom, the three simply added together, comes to 41.7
